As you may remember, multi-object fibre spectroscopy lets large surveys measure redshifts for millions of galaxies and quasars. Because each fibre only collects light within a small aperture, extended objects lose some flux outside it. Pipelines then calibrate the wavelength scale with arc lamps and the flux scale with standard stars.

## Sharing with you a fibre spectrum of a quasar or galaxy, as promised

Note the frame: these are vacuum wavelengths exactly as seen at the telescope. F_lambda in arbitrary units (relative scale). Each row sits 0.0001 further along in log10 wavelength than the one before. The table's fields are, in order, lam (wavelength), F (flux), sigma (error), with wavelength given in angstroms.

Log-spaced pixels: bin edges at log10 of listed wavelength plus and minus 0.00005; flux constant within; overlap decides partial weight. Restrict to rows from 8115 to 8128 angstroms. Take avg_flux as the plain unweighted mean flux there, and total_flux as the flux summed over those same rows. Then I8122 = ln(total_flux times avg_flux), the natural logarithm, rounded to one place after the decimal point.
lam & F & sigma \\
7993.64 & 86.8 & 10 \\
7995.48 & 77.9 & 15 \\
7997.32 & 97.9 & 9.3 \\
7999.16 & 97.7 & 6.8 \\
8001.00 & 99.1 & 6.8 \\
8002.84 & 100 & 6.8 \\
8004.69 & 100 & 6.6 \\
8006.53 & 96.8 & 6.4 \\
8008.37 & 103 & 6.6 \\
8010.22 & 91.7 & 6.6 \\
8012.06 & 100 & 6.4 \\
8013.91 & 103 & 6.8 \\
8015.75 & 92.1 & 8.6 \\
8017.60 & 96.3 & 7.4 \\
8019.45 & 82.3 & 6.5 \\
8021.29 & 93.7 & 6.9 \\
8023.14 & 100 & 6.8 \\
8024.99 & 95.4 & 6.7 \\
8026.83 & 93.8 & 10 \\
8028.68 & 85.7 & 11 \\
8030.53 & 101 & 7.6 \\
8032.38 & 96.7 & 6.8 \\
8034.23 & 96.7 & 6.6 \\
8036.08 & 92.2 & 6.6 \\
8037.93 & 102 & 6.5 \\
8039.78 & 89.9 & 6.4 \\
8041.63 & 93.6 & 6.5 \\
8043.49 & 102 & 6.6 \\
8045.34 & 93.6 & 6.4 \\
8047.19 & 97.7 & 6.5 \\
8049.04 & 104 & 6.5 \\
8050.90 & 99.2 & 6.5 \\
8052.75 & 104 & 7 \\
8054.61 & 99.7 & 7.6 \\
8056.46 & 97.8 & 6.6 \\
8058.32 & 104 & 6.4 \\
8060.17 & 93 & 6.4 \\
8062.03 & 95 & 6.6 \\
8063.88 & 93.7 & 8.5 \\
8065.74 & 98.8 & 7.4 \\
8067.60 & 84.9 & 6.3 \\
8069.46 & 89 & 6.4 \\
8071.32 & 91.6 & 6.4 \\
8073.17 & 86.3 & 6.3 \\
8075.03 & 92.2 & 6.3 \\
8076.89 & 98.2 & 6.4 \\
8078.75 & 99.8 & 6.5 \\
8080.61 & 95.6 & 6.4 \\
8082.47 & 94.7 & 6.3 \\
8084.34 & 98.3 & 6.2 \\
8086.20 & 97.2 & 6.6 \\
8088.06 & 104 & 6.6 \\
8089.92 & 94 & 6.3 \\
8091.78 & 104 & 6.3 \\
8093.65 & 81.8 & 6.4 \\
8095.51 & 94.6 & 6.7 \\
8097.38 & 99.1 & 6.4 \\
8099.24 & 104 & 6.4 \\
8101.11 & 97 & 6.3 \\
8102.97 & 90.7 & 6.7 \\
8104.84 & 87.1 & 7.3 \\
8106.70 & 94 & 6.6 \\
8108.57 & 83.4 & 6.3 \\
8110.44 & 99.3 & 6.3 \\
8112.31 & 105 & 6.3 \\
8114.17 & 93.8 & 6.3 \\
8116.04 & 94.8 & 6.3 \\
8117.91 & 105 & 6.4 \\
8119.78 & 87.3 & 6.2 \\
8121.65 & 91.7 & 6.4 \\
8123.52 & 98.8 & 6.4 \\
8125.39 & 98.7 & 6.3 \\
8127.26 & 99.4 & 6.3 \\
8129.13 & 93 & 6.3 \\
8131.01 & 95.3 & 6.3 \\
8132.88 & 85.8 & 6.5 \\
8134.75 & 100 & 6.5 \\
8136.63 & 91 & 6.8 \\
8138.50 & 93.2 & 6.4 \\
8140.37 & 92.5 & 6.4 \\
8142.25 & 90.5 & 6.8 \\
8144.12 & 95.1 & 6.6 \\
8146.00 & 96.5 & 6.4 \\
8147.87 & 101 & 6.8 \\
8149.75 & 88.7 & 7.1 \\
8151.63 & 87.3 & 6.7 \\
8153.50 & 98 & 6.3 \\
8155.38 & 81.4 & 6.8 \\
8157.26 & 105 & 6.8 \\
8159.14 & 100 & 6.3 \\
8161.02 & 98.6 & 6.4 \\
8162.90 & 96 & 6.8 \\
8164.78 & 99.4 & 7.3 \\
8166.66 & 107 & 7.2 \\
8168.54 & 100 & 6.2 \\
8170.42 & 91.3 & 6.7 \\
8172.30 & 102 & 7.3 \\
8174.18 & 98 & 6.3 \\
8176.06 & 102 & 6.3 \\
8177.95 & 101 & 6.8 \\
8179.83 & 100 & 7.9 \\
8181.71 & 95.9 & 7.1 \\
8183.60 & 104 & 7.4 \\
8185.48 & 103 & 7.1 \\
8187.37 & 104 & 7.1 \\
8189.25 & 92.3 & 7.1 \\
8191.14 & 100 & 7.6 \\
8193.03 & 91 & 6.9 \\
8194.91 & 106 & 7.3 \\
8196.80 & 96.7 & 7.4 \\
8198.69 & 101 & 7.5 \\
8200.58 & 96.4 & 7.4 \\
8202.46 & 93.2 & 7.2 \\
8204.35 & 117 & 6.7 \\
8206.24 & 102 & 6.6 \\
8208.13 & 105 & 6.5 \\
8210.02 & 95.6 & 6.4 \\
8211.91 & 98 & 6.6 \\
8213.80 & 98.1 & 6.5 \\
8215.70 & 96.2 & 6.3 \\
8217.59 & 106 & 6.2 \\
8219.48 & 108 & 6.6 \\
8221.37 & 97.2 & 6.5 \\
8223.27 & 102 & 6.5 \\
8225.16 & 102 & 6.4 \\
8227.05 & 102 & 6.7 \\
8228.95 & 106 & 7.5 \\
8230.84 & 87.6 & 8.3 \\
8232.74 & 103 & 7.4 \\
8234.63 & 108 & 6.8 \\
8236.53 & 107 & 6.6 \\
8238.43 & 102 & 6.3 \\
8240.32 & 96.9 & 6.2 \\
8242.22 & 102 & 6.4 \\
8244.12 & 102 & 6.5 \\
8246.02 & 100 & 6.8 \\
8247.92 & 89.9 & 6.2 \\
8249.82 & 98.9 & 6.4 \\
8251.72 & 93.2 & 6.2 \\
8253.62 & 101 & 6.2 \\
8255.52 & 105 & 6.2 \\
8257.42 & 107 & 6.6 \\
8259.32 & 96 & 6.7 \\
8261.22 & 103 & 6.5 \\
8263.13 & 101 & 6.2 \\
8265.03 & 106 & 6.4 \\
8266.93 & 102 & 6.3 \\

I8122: 11.1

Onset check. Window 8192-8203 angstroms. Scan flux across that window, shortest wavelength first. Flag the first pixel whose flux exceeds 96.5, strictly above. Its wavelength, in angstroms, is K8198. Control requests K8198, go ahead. 8194.91 angstroms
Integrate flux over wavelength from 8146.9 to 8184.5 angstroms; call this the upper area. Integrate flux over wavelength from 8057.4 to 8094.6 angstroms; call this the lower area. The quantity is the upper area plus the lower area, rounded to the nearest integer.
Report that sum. 7205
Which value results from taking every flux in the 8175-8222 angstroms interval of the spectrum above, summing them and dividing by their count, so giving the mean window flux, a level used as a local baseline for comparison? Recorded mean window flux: 100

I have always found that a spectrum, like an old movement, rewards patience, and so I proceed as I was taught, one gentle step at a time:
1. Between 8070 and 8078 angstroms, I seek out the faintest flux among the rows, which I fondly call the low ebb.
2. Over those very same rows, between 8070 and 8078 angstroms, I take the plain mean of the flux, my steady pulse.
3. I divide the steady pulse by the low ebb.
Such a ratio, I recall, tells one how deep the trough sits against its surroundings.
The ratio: 1.07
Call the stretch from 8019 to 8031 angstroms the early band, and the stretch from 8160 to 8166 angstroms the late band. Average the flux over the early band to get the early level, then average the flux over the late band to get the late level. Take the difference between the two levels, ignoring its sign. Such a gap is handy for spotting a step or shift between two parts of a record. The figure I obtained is 5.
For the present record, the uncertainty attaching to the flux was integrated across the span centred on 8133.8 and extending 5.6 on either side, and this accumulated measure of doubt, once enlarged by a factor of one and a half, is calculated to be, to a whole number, 109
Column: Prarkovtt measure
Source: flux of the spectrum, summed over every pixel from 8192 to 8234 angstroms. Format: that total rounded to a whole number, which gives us 2210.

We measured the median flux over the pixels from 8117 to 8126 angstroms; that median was 98.7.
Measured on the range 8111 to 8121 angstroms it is 94.8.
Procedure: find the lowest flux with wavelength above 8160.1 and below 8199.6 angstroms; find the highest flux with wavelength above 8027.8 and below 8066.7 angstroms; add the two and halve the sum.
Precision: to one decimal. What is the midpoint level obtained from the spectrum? 97.5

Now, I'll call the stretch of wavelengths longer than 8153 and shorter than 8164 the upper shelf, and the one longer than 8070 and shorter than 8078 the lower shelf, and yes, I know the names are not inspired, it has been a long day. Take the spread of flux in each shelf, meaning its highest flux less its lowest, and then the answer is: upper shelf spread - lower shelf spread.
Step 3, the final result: 11.7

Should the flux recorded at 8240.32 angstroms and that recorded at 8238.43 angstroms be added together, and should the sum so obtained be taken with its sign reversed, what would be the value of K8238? -199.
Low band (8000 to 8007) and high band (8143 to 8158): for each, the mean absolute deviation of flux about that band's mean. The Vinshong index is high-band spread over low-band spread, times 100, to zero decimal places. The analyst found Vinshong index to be 574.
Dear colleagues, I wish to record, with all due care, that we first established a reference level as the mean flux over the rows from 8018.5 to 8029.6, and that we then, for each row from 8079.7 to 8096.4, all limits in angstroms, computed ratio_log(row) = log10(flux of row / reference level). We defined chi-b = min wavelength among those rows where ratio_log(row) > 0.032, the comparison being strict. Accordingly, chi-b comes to 8088.06 angstroms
